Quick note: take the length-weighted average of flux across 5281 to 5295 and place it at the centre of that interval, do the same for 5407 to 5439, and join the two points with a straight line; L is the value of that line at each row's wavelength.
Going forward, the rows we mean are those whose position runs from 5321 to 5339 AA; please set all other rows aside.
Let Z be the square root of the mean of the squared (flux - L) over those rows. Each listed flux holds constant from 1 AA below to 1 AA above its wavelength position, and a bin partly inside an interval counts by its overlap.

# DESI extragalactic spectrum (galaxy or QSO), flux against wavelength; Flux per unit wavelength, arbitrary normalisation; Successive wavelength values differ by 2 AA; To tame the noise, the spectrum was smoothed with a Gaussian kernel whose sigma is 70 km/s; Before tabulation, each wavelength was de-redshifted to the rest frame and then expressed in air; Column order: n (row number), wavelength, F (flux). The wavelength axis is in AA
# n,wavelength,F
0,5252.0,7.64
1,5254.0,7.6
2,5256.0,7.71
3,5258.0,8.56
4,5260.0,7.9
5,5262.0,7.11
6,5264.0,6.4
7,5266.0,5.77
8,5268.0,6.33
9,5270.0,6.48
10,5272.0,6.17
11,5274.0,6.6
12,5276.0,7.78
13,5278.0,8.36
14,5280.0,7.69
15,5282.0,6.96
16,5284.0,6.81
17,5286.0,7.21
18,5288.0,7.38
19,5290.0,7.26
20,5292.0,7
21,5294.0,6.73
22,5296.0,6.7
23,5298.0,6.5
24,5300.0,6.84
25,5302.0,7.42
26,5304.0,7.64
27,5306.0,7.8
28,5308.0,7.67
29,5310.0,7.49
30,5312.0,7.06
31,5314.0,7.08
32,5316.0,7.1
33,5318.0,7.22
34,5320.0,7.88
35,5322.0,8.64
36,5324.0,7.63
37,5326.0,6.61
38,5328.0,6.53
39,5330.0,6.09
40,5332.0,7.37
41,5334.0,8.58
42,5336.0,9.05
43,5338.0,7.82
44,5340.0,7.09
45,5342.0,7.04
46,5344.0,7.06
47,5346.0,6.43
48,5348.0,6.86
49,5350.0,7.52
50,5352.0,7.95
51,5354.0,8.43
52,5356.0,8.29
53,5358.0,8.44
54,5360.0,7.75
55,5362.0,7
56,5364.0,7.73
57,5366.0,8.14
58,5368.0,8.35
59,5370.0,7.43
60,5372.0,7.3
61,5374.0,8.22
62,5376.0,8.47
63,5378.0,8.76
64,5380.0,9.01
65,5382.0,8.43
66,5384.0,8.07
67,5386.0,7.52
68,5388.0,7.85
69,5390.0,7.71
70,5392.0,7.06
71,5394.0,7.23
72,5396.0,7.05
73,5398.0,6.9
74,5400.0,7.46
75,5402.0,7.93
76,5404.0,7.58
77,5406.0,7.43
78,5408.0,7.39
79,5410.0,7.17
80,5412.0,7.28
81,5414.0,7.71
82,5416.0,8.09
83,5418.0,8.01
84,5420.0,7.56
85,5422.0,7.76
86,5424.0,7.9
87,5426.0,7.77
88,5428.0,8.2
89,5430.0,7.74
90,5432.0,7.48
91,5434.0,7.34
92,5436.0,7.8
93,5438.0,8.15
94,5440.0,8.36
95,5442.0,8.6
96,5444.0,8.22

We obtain 1.03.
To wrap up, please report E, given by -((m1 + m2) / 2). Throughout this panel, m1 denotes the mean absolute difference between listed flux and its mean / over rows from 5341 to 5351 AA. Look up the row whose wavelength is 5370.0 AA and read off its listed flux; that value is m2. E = -3.85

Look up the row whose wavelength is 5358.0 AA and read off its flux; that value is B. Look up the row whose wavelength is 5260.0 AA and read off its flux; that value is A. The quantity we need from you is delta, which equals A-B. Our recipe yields -0.5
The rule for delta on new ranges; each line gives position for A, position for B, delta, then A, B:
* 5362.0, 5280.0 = -0.7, 7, 7.69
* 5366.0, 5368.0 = -0.2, 8.14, 8.35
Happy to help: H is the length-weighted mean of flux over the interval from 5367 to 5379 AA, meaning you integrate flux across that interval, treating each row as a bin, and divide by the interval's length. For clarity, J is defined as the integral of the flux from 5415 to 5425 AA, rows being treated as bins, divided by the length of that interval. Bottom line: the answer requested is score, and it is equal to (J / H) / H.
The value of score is 0.120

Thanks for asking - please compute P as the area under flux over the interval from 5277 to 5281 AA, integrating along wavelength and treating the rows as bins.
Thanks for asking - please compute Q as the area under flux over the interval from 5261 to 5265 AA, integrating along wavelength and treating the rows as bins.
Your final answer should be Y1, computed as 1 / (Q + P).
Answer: 0.0169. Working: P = 32.1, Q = 27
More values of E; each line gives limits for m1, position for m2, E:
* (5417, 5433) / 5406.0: -3.80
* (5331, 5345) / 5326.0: -3.63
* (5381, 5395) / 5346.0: -3.40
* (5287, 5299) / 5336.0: -4.67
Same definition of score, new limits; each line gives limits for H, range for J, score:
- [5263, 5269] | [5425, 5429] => 0.210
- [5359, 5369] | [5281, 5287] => 0.115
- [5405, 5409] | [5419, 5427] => 0.141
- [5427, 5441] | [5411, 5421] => 0.125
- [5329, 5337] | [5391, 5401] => 0.118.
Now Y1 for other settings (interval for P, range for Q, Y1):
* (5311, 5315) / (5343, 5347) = 0.0181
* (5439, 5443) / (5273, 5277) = 0.0160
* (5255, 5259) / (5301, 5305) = 0.0160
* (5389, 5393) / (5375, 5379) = 0.0156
